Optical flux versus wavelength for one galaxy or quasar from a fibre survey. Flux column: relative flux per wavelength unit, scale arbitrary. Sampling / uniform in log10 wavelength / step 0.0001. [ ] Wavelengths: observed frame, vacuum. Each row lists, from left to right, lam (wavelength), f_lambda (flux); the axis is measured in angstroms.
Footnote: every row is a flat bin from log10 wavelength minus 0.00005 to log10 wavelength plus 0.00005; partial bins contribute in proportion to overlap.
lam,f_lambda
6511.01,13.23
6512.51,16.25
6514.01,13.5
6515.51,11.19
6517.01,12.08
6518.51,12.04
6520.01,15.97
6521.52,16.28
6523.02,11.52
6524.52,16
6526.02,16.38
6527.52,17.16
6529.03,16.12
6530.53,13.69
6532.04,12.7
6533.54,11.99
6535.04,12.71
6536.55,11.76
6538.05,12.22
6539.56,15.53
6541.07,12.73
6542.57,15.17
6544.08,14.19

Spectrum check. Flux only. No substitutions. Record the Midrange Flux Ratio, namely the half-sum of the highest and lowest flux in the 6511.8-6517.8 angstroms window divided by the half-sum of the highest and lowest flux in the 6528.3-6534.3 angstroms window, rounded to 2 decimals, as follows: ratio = 0.98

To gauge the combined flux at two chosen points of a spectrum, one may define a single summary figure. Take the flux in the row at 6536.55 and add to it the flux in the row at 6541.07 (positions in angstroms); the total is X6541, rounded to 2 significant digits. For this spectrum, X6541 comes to 24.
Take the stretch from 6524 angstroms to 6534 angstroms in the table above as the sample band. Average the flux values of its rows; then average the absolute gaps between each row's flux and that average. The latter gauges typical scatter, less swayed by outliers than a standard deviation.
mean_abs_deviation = 1.8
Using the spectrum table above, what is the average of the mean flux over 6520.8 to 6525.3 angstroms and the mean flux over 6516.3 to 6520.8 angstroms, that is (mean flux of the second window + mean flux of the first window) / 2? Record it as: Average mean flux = 14.0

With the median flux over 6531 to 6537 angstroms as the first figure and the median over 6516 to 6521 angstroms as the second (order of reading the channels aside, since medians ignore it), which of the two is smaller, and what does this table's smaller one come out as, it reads 12.1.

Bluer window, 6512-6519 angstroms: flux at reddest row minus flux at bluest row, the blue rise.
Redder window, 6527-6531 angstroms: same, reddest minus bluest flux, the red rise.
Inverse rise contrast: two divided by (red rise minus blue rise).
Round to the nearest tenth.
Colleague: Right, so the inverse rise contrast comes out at 2.7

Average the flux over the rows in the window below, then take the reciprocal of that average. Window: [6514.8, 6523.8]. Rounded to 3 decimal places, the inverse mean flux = 0.076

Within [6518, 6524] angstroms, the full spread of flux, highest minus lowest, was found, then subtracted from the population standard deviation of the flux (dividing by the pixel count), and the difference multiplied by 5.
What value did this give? -13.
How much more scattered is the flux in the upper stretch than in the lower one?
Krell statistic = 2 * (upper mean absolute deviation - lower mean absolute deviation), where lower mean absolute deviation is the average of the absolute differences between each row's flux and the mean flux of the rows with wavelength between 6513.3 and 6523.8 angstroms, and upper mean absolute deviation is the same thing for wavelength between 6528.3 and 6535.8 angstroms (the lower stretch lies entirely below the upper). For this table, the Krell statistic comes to -1.1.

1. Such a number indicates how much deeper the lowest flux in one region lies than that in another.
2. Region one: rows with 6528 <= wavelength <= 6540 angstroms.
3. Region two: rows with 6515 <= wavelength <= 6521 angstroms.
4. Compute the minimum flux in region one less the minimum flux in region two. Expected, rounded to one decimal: 0.6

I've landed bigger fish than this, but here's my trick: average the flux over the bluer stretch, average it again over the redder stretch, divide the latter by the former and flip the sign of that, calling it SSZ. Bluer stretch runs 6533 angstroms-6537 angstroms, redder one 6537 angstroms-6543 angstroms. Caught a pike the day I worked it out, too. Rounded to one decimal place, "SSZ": -1.1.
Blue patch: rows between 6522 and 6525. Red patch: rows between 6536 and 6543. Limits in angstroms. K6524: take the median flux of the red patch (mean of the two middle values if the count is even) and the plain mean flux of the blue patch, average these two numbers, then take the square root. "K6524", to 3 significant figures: 3.64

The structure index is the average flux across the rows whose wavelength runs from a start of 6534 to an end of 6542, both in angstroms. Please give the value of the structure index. 13.0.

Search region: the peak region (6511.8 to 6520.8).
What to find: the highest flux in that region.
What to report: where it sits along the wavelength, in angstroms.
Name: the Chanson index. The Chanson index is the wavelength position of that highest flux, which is 6512.51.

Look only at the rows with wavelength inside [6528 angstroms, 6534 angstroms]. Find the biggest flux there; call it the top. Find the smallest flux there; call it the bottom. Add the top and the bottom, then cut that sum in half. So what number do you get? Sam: 14.1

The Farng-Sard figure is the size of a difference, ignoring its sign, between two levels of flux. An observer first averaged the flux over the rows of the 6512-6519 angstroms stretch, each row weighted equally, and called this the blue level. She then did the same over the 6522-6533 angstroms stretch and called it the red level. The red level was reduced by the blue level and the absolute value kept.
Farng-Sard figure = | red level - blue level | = 1.8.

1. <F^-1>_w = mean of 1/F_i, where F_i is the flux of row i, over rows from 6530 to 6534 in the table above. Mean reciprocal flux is 0.078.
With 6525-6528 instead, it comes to 0.060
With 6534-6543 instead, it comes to 0.076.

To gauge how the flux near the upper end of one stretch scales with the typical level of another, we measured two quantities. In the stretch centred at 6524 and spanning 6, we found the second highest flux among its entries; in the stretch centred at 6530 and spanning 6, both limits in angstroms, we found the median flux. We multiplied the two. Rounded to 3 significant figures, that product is 243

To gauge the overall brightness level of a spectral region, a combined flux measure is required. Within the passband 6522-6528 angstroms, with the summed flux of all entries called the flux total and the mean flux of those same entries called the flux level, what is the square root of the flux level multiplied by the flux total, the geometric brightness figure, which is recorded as 31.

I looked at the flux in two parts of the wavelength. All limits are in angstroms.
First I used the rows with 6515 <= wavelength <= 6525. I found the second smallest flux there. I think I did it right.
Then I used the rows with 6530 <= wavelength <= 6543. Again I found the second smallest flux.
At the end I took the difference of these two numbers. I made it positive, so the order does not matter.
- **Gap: 0.5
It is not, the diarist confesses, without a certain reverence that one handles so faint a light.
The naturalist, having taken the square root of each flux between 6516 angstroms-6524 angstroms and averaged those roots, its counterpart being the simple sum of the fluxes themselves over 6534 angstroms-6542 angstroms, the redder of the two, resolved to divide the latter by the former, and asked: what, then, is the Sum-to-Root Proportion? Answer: 17.7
